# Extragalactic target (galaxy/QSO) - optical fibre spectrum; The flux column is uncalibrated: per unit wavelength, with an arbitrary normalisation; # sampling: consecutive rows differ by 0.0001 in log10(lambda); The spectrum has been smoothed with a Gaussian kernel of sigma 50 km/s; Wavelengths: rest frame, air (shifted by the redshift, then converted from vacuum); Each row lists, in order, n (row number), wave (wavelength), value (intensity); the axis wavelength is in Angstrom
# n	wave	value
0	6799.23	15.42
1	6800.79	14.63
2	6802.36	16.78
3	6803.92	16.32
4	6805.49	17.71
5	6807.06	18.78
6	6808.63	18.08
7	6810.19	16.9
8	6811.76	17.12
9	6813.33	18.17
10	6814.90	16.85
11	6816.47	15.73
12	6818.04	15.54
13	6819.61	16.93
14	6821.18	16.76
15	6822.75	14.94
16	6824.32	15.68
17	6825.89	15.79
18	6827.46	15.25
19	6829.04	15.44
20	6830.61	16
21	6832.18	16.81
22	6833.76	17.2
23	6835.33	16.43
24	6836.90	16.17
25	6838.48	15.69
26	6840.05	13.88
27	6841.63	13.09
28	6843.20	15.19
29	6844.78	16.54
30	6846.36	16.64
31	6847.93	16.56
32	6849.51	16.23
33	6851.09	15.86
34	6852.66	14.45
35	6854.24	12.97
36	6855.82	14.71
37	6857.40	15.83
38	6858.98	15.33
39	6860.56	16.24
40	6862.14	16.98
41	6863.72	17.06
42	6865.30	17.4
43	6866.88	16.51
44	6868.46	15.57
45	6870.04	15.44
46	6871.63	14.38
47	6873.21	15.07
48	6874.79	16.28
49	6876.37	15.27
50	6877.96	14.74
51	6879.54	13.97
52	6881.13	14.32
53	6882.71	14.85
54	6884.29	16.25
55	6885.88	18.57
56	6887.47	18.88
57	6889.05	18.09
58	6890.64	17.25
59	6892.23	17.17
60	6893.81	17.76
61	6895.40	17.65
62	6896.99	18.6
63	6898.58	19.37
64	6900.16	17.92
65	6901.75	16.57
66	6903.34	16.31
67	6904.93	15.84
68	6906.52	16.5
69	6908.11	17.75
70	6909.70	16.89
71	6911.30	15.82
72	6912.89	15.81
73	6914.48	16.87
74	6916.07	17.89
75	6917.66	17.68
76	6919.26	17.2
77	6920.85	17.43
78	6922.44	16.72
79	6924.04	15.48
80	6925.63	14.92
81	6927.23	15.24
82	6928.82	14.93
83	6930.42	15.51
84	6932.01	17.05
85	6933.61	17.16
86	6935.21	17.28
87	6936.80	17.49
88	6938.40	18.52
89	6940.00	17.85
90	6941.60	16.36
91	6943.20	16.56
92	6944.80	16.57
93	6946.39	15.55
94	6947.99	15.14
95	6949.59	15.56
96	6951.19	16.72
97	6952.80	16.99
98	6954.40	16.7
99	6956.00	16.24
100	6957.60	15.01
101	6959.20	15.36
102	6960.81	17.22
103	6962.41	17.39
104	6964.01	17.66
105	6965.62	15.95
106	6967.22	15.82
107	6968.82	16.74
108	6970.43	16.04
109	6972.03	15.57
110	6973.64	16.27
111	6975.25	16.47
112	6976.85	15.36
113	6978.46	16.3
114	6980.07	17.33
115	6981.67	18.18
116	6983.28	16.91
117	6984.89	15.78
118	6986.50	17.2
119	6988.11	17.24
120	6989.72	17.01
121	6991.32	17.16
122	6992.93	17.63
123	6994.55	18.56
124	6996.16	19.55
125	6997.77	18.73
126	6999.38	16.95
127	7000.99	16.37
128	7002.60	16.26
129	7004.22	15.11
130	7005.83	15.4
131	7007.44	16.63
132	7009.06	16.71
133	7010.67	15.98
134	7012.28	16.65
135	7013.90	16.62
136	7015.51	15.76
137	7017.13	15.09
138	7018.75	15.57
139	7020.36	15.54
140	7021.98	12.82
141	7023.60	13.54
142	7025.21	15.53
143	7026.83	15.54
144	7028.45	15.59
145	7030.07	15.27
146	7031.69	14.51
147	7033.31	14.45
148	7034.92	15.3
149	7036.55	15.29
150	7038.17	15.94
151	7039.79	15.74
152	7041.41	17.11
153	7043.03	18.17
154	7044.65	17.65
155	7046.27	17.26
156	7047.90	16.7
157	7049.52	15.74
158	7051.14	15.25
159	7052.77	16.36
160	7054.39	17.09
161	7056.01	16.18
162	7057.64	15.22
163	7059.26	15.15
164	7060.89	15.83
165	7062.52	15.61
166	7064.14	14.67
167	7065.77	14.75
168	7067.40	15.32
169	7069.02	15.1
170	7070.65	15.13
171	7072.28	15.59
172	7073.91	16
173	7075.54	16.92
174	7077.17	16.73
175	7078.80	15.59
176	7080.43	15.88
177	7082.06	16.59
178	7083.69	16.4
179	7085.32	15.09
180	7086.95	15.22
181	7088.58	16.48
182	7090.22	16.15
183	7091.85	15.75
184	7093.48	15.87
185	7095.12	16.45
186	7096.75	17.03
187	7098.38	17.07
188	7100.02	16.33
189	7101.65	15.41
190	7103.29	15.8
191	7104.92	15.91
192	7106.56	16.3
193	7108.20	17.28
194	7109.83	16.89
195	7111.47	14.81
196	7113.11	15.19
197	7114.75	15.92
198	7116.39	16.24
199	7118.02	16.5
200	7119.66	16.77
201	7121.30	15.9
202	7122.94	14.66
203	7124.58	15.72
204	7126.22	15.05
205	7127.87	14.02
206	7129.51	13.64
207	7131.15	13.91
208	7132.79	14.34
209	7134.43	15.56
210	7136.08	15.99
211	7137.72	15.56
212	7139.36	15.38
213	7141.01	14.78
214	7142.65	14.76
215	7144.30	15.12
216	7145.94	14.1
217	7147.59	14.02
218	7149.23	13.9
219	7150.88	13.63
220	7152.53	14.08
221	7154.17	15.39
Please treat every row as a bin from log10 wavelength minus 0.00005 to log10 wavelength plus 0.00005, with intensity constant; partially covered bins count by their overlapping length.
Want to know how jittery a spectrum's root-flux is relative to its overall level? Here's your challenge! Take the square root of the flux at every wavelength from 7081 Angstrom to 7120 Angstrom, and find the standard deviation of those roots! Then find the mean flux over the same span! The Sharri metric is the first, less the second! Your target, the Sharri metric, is -16.06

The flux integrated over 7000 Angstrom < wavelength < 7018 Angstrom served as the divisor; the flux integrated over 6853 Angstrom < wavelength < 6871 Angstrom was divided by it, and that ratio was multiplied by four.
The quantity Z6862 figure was 3.9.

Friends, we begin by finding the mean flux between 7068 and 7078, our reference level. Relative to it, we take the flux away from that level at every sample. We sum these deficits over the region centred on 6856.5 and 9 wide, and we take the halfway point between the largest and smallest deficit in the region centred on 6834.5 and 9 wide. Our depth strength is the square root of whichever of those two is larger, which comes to 2.4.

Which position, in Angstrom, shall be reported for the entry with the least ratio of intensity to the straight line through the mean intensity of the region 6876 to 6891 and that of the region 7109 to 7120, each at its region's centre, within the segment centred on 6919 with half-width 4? 6922.44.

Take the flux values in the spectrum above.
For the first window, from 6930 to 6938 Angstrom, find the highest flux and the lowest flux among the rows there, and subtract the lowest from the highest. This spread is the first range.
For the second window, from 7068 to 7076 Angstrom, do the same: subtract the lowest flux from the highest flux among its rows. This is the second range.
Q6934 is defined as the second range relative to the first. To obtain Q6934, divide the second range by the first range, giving 0.92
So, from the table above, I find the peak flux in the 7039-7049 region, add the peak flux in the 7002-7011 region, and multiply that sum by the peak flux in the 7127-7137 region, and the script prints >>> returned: 558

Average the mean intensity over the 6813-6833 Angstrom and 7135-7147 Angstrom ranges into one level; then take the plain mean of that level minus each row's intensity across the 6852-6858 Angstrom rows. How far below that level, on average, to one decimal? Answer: 1.1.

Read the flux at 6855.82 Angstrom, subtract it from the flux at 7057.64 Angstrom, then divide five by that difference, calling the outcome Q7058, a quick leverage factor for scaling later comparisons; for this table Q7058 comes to 10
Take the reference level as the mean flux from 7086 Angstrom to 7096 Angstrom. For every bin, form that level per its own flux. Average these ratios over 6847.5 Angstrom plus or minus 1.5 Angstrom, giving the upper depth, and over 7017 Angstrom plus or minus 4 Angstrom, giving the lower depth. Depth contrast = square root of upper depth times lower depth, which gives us 0.99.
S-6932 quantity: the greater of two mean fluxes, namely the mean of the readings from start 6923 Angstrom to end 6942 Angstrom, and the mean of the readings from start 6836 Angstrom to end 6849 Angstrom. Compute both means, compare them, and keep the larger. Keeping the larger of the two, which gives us 16.48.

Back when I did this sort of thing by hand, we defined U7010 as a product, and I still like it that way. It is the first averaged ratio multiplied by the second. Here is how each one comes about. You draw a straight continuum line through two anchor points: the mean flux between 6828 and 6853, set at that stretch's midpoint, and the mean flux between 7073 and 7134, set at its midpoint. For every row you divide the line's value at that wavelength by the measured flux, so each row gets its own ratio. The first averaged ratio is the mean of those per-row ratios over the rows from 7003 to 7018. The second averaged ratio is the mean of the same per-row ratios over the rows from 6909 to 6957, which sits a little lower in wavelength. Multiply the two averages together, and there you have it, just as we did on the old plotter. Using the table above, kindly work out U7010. 0.95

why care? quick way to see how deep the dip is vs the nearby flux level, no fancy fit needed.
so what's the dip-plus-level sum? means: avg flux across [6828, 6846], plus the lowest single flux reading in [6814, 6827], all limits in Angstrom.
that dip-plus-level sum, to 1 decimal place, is 30.6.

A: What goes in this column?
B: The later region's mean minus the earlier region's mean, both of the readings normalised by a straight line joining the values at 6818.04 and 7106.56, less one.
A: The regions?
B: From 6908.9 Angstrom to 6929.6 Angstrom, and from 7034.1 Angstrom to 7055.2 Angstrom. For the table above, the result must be -0.02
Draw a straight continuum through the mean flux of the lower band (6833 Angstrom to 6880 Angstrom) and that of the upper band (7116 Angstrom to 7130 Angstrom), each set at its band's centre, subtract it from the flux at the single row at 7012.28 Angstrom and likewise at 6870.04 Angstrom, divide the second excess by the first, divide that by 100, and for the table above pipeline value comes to -0.001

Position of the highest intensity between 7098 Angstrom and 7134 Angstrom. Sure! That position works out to 7108.20 Angstrom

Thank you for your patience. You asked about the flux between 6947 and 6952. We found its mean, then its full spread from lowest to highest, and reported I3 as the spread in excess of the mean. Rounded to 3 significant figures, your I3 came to -14.2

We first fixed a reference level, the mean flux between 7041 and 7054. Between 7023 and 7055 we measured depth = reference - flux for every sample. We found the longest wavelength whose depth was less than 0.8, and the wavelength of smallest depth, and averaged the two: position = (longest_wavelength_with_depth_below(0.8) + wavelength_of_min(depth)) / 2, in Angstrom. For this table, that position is 7048.7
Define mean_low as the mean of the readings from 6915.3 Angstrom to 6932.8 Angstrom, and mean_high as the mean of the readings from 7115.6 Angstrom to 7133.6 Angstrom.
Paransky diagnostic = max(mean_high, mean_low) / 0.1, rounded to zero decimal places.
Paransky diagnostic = 164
